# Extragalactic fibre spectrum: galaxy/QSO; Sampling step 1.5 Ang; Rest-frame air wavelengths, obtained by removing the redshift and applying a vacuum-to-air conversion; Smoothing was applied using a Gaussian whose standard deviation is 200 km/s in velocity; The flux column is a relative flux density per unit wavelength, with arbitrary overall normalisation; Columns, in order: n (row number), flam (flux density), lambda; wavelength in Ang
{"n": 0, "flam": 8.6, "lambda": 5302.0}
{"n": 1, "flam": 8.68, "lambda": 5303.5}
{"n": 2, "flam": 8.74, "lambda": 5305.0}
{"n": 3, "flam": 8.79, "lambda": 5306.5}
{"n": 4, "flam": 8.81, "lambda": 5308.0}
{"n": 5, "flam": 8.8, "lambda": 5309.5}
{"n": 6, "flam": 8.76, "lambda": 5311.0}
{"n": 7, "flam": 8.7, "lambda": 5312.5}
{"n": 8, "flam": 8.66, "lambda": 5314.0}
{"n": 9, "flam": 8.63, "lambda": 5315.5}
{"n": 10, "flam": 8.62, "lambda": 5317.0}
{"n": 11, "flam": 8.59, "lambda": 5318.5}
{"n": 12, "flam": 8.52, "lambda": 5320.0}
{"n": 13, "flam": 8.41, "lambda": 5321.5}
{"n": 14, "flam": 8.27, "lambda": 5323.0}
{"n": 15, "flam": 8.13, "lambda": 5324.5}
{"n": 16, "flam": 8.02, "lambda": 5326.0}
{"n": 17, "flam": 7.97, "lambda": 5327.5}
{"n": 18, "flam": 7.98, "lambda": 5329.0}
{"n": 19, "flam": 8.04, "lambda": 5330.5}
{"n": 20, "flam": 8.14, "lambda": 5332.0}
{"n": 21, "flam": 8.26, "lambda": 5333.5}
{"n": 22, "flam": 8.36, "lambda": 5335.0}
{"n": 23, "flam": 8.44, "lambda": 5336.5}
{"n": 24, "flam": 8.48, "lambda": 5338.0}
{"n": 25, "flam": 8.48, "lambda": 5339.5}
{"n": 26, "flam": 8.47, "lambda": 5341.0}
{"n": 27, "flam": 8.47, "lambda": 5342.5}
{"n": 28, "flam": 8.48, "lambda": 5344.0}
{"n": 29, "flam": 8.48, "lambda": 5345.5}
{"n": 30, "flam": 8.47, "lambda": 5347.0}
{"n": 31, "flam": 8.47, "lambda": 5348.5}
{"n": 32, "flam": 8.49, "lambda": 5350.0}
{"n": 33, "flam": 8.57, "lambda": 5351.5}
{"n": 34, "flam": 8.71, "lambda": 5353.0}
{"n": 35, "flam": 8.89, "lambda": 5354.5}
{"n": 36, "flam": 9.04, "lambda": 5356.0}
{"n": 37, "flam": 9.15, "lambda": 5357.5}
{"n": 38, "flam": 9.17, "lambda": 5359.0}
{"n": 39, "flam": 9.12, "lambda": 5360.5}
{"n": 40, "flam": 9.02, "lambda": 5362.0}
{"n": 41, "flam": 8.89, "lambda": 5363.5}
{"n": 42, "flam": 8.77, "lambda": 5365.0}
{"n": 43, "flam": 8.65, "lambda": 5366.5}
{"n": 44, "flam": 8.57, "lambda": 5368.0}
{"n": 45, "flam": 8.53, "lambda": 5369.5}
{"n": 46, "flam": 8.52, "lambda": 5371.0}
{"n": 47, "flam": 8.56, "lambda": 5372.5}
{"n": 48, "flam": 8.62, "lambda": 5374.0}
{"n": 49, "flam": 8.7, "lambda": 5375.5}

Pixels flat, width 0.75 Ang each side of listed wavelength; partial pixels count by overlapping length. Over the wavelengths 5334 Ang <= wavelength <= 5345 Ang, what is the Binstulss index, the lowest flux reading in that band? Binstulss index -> 8.36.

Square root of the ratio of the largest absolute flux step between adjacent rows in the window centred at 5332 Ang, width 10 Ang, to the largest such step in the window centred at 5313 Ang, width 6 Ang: 1.4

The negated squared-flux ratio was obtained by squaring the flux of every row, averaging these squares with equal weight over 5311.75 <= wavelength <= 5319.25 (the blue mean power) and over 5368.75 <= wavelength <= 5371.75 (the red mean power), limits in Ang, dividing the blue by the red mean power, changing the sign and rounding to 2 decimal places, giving -1.03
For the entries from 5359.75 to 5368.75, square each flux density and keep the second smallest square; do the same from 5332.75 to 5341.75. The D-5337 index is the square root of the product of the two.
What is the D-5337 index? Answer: 72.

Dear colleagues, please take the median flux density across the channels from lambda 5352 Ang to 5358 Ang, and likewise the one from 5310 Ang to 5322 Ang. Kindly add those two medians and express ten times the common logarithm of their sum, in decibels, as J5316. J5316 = 12.5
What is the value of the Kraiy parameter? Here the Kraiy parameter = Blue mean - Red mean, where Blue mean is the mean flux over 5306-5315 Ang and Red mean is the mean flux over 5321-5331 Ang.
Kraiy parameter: 0.6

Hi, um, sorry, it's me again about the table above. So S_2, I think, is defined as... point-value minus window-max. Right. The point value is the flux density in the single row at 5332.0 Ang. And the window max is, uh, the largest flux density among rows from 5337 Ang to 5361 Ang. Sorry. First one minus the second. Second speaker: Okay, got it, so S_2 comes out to -1.0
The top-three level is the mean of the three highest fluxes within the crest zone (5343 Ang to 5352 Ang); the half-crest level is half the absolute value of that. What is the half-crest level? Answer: 4.26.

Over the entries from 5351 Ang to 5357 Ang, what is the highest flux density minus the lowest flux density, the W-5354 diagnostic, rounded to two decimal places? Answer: 0.47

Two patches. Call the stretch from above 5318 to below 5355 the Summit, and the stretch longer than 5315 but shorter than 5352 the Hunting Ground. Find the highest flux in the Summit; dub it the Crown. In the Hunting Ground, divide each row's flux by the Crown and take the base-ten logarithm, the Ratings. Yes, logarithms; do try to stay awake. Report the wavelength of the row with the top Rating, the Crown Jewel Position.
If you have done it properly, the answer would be 5315.5 Ang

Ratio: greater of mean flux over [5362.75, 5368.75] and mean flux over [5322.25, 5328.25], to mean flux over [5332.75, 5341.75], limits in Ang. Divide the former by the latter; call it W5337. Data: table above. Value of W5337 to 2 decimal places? 1.04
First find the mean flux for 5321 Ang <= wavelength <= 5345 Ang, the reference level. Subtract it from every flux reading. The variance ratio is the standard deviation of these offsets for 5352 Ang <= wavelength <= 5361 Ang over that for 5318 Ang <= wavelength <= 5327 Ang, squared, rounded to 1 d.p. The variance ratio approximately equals 0.7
